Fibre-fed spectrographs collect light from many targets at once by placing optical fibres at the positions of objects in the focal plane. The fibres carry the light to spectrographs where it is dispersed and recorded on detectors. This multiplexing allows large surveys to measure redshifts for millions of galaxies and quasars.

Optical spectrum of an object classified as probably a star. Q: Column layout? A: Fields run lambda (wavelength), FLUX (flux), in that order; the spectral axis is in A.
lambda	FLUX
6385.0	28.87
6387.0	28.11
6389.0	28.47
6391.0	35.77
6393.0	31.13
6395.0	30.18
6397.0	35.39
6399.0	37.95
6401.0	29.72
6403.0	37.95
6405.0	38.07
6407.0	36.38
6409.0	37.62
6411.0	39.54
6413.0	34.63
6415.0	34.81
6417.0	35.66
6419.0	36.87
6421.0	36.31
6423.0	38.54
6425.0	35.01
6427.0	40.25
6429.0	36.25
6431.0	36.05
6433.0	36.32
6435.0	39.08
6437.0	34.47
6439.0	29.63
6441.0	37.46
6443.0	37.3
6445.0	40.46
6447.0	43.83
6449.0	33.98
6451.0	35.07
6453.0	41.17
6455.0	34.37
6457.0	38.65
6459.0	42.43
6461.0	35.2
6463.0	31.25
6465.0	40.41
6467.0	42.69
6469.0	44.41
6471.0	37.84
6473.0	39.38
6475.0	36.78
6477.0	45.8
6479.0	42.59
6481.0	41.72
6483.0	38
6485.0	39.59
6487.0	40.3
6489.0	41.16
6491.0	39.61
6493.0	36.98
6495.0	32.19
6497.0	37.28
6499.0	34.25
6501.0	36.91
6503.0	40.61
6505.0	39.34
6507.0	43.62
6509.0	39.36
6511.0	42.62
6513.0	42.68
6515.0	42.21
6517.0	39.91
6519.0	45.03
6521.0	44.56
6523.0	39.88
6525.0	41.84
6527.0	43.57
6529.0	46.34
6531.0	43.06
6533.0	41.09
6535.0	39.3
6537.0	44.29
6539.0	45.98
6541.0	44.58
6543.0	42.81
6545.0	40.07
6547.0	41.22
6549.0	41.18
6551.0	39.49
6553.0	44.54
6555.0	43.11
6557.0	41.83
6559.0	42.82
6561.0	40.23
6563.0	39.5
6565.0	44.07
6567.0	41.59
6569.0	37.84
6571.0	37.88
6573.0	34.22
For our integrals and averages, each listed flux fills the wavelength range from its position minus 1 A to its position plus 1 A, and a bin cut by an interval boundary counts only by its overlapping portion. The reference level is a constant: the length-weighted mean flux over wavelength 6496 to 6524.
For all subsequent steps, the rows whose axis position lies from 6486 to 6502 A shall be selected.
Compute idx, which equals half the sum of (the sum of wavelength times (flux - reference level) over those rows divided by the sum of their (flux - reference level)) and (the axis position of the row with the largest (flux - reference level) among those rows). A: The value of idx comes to 6492.8 A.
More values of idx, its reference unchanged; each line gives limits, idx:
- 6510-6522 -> 6518.0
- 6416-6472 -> 6453.9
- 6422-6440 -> 6430.0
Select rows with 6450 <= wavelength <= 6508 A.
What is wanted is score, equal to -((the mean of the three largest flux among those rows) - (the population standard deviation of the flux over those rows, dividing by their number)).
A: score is -41.1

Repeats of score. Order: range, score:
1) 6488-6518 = -39.8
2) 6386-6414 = -34.7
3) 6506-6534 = -43.3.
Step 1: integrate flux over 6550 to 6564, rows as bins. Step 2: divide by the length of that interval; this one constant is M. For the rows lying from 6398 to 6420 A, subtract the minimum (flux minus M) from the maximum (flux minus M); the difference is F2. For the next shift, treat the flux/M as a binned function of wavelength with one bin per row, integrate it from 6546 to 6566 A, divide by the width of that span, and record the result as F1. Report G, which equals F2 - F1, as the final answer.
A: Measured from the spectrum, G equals 9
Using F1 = 1.00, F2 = 10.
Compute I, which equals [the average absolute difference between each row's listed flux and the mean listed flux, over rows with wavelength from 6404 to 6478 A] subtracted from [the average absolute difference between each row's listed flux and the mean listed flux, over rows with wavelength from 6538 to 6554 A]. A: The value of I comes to -0.7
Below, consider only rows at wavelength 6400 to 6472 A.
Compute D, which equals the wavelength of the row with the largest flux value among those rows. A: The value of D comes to 6469.0 A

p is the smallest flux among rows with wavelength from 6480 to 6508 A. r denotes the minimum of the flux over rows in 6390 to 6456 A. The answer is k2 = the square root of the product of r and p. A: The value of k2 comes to 30.9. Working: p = 32.19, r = 29.63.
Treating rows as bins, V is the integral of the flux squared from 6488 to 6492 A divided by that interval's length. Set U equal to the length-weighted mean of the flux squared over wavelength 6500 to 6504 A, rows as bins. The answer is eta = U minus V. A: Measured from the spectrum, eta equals -126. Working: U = 1506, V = 1632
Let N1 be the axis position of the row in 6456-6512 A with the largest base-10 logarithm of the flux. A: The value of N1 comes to 6477.0 A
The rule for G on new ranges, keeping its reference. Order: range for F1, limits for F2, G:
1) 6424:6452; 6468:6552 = 13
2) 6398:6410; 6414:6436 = 5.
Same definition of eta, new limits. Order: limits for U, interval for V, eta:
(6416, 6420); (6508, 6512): -367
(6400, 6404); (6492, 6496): -40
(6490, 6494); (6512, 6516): -333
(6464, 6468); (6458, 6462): 208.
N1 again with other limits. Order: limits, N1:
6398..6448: 6447.0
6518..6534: 6529.0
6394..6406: 6405.0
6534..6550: 6539.0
